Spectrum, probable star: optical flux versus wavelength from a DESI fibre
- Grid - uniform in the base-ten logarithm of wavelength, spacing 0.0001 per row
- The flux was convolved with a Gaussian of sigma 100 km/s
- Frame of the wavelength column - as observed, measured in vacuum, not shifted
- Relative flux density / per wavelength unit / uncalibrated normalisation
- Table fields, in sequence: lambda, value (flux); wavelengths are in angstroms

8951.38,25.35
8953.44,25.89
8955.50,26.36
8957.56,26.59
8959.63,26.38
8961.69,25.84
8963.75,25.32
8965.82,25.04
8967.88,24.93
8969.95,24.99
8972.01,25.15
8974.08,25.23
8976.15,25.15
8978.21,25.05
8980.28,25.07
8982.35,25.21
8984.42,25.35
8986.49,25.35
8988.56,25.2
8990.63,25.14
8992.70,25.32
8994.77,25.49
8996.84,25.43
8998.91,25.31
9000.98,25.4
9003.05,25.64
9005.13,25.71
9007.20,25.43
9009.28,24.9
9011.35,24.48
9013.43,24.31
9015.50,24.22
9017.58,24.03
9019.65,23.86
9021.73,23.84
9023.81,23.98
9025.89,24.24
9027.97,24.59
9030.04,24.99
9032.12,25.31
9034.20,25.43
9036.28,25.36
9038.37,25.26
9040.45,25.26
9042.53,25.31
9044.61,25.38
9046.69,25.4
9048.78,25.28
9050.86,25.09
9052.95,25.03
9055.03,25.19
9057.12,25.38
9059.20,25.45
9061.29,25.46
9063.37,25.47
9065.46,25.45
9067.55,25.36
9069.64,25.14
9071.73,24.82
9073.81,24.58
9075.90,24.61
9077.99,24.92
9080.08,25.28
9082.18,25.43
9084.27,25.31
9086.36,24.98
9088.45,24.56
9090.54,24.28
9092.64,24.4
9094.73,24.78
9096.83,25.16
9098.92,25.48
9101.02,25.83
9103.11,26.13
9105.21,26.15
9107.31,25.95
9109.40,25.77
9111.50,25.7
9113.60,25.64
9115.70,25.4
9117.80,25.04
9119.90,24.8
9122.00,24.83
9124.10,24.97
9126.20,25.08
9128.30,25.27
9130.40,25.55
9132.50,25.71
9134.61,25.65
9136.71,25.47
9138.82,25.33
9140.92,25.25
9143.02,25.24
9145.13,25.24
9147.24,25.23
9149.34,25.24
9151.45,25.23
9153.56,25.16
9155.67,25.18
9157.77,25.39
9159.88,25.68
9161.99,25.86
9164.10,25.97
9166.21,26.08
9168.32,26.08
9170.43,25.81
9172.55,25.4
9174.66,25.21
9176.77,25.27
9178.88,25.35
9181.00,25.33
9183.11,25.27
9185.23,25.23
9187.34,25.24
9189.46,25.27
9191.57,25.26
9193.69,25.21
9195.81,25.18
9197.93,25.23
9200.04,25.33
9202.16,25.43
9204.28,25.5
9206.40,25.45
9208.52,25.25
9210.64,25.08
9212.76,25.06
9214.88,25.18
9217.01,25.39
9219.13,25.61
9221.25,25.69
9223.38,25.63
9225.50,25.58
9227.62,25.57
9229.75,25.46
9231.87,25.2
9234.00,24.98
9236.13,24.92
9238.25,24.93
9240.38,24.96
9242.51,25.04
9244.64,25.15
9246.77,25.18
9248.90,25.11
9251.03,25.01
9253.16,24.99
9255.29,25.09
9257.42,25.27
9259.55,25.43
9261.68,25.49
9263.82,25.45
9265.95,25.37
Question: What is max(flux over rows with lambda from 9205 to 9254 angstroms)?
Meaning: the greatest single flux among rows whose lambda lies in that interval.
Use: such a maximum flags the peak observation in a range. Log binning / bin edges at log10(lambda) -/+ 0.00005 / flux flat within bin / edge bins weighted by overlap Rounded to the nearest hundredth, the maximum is 25.69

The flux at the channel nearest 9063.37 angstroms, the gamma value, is 25.47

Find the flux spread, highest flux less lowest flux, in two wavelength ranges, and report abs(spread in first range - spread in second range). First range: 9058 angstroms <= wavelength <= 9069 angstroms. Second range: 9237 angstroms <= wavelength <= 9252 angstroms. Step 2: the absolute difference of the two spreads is 0.14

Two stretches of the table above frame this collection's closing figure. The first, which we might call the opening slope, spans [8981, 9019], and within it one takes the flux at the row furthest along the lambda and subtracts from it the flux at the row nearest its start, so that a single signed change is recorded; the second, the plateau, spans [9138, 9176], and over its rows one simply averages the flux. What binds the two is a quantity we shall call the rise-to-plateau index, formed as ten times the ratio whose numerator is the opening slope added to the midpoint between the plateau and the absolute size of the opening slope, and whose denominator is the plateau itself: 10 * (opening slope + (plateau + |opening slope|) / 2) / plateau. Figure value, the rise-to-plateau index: 4.8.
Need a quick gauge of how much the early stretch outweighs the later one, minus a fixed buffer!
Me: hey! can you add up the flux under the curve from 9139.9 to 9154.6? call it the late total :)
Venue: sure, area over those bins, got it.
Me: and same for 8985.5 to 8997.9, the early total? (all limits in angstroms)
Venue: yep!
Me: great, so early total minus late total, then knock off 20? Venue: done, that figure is -77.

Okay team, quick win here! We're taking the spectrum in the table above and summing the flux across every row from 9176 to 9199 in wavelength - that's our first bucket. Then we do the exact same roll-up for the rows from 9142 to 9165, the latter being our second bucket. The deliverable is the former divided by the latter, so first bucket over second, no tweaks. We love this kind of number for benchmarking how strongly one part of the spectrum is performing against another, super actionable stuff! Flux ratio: 0.99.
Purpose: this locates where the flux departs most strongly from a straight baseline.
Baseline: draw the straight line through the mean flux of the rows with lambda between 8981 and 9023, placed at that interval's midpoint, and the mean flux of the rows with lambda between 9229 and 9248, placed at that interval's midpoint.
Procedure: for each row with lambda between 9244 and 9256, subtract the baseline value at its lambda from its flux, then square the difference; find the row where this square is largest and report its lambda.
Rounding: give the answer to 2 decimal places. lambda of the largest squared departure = 9253.16 angstroms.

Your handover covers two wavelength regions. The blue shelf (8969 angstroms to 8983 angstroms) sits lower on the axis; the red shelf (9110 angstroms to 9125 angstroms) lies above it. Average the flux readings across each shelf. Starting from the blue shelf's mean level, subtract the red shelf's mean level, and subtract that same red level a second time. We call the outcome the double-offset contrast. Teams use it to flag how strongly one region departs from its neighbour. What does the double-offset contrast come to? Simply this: -25.3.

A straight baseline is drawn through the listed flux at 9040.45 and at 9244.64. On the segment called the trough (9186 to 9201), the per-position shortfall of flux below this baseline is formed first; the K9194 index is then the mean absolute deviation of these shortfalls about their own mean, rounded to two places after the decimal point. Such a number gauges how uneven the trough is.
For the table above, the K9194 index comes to 0.04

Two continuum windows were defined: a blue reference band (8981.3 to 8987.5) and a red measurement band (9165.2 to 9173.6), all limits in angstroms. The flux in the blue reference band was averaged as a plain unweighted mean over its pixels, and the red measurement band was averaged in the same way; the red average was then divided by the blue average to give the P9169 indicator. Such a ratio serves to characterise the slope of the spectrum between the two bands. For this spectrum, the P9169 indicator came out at 1.02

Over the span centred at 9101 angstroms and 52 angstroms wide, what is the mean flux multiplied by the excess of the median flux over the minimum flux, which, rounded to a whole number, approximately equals 22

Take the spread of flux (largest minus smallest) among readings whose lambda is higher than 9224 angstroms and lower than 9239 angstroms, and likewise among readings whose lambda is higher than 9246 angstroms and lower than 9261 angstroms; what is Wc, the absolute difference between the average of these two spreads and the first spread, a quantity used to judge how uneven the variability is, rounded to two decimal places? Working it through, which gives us 0.11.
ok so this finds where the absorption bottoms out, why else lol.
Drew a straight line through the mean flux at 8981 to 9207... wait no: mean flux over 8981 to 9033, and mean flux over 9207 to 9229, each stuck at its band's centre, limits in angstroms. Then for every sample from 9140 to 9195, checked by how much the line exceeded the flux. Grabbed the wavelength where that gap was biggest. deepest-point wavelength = 9193.69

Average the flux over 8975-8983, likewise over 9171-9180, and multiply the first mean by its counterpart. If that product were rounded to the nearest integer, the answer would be 636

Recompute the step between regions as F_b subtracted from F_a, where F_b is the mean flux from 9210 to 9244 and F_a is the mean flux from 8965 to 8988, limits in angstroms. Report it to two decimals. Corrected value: -0.13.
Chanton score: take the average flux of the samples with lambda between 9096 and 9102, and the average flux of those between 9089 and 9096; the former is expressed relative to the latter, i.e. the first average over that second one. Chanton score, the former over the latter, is 1.04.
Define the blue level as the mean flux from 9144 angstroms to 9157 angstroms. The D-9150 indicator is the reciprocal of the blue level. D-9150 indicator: 0.0397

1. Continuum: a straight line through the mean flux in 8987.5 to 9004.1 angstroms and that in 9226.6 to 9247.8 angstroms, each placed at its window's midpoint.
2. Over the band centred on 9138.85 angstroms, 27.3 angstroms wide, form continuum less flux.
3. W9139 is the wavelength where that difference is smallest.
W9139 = 9132.50 angstroms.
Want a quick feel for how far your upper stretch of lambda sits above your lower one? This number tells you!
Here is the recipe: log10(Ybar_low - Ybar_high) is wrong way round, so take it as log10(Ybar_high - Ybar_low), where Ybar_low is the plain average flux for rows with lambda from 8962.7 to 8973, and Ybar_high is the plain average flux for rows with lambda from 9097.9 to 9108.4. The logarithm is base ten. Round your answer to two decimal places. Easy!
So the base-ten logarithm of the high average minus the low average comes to -0.09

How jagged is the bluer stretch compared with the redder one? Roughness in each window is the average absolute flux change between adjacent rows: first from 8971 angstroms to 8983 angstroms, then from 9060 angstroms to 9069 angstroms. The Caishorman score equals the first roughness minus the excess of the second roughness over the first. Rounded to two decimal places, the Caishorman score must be 0.13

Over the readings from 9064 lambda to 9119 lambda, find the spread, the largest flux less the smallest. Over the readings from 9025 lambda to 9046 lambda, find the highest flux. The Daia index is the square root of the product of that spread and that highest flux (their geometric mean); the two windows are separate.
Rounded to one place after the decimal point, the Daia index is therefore 6.9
